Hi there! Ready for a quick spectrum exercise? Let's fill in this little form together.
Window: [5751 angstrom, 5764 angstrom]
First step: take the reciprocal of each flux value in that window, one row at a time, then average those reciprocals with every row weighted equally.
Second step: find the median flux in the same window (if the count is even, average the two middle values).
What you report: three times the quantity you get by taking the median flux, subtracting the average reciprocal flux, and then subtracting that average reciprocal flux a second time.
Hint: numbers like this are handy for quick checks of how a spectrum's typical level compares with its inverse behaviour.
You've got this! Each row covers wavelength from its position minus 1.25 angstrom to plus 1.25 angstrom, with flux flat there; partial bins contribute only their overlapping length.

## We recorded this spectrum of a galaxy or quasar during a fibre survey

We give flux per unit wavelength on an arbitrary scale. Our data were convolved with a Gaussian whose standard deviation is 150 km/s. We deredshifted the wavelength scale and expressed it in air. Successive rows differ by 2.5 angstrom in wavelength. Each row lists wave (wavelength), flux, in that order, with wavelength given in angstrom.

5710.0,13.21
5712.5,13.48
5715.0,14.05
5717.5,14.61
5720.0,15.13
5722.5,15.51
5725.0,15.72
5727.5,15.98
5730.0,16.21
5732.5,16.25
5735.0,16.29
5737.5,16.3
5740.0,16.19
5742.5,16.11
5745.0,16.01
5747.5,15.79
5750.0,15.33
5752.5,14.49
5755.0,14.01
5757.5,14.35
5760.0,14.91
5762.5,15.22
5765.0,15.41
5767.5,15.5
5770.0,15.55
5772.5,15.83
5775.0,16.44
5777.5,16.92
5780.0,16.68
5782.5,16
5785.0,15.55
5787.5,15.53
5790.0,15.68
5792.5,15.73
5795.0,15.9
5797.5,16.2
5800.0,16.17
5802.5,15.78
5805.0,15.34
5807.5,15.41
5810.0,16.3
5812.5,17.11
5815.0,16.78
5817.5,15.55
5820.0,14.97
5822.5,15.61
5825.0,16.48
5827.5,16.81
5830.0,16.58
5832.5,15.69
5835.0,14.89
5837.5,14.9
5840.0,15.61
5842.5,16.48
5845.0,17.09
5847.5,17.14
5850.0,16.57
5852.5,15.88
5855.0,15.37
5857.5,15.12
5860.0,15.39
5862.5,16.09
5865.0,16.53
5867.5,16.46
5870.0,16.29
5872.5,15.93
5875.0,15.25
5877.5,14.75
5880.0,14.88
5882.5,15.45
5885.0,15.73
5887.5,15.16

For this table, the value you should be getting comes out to 43.1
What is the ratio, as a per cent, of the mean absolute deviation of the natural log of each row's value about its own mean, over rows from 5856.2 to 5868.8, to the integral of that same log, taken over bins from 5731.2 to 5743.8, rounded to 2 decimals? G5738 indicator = 0.10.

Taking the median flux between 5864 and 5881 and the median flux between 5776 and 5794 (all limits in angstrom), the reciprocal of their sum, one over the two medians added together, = 0.0316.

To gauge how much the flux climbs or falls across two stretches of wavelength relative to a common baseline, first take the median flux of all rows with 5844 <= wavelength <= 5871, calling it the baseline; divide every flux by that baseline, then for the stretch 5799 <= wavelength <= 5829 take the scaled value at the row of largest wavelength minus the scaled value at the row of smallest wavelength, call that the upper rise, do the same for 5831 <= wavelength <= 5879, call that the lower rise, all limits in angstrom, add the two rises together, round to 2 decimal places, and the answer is -0.02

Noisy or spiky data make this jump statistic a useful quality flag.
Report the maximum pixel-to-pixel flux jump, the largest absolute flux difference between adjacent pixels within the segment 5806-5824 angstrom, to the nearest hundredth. 1.23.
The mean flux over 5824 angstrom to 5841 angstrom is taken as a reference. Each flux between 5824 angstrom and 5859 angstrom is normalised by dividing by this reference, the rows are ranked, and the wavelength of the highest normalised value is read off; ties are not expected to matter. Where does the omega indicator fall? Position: 5847.5 angstrom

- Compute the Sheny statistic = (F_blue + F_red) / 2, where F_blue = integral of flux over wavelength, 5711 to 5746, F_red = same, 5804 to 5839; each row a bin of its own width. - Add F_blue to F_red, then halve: 550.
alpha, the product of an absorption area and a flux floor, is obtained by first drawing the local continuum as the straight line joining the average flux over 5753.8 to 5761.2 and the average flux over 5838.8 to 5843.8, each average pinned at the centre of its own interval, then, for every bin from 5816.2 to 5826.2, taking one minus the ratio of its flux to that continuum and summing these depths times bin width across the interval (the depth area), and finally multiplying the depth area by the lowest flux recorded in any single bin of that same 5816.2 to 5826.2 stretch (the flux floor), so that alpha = 0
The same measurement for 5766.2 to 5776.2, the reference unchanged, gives -12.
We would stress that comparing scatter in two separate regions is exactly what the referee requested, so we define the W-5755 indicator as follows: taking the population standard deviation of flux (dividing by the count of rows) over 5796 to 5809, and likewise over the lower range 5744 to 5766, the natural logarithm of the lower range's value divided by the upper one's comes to 0.56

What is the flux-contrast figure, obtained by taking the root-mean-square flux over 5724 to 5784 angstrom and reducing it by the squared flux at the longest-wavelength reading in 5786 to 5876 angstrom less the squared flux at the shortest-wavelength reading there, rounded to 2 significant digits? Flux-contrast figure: 24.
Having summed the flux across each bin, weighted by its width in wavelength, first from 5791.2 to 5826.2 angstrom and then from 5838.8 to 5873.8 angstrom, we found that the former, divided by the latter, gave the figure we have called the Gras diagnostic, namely 0.988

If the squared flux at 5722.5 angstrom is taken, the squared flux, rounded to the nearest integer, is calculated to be 241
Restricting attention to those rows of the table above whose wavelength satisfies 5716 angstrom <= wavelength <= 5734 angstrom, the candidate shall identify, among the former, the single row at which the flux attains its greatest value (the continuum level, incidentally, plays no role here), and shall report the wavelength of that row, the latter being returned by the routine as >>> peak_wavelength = 5732.5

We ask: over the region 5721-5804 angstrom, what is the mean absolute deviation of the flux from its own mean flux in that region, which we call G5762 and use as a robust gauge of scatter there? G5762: 0.46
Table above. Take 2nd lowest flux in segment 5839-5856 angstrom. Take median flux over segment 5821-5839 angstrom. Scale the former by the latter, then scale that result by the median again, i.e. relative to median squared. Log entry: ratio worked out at 0.0634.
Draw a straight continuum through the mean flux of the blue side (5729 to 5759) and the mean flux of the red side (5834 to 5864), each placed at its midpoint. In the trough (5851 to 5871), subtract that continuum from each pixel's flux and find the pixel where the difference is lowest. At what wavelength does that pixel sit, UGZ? 5857.5 angstrom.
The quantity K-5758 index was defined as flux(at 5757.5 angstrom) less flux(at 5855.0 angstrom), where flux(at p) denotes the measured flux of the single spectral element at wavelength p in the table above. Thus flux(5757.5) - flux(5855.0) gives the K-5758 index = -1.0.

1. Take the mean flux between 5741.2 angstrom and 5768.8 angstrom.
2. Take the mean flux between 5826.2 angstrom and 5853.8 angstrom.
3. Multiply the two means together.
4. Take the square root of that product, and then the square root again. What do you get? 3.96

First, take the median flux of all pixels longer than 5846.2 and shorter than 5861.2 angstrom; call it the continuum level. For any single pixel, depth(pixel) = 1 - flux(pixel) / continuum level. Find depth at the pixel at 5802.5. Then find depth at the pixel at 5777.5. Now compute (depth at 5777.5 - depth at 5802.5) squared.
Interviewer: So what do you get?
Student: 0.0053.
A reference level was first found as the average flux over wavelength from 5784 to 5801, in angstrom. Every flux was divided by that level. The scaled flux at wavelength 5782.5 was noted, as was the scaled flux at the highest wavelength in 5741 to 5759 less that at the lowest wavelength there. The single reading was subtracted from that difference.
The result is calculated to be -1.12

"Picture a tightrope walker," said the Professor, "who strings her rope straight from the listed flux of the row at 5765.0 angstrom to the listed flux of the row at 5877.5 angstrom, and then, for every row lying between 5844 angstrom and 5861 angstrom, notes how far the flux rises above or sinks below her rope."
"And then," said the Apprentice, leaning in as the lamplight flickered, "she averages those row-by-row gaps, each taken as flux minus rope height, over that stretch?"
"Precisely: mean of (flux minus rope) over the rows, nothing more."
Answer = 1.18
